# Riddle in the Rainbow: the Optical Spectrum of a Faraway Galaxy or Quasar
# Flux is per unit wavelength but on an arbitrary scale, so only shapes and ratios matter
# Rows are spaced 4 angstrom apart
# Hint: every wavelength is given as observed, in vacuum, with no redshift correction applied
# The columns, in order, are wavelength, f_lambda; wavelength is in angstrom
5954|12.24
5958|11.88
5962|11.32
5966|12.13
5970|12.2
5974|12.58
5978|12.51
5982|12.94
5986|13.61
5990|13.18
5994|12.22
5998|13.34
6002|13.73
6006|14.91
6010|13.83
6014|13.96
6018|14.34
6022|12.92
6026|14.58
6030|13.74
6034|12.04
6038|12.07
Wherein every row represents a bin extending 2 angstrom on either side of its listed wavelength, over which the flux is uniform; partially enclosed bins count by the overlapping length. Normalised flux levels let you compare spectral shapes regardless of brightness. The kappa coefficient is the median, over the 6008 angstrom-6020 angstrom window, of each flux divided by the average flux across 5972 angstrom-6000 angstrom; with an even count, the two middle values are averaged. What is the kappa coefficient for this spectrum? 1.08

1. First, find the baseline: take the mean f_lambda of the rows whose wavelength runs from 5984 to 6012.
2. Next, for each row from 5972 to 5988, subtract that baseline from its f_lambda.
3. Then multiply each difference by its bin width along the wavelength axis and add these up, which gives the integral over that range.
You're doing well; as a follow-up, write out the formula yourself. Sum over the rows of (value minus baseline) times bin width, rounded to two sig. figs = -10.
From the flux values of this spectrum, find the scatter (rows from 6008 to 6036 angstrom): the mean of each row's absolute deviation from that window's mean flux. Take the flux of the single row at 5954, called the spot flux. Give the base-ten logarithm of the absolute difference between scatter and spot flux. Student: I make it 1.06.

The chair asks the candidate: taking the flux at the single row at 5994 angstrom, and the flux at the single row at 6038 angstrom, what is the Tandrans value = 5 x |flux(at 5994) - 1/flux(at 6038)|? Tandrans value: 60.7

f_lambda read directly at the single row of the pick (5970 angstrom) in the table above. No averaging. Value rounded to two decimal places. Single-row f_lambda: 12.20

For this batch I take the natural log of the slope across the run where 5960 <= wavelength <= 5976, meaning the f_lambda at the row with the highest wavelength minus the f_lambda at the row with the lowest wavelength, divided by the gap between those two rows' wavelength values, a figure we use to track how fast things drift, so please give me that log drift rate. -2.25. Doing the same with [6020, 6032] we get -2.28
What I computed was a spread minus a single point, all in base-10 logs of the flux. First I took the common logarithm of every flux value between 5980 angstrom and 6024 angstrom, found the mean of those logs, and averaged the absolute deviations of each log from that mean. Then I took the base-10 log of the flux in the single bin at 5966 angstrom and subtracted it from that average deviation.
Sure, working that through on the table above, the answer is -1.07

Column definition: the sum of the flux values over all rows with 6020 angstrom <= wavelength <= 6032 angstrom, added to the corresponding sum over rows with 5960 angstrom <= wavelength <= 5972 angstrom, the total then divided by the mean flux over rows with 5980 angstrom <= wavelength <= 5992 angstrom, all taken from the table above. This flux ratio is 5.8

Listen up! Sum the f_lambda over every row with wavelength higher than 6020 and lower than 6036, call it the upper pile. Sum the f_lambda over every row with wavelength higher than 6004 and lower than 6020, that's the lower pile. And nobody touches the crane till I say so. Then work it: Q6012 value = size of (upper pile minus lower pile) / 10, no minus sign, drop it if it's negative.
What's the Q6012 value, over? 0.38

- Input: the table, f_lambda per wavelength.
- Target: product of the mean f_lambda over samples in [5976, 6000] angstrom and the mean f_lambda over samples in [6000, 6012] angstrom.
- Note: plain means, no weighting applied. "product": 184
